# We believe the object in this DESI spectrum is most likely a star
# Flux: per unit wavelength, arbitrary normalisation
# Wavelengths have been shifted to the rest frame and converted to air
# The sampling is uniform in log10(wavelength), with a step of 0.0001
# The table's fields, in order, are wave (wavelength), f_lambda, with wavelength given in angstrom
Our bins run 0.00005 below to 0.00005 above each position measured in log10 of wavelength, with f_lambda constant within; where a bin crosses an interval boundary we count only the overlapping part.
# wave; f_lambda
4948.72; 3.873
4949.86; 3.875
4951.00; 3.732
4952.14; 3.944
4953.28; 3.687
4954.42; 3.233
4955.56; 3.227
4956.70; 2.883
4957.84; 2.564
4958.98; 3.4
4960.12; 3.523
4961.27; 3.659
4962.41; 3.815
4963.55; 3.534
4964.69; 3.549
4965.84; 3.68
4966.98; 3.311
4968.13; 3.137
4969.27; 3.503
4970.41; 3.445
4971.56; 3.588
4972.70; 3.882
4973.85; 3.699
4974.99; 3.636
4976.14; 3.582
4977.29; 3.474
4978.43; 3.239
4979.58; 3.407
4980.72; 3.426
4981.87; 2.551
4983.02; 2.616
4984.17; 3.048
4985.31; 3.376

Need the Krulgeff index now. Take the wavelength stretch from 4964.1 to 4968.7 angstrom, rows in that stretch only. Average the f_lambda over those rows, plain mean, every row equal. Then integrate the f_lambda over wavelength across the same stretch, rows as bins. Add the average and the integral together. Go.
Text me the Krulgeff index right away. 19.1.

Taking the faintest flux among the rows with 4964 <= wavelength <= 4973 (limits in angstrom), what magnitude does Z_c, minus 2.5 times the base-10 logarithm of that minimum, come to -1.24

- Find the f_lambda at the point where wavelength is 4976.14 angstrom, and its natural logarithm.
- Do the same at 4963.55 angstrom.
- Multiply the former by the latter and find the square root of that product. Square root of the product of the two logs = 1.27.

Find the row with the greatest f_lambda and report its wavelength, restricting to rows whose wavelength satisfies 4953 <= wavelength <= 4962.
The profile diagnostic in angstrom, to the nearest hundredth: 4953.28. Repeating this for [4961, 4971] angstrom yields 4962.41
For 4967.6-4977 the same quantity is 4972.70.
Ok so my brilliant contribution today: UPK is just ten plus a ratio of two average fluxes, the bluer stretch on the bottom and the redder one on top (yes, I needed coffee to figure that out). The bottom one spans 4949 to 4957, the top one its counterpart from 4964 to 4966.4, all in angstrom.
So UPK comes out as 11.0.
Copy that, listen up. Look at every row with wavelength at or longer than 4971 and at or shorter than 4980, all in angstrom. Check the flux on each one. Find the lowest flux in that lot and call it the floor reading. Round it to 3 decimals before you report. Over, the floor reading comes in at 3.239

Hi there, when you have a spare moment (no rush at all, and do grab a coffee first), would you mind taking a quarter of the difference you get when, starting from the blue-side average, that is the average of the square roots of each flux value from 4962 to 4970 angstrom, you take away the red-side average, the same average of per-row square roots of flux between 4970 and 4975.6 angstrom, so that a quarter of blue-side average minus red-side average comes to -0.010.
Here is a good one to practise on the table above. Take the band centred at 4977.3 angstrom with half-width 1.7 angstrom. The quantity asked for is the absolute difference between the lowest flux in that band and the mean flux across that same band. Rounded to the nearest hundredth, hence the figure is 0.19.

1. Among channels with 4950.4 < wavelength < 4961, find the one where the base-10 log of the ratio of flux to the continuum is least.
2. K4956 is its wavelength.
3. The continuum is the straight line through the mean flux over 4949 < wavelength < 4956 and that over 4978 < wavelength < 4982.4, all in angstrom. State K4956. 4957.84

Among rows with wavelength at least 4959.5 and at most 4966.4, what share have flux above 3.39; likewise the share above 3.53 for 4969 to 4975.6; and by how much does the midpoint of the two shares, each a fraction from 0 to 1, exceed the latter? 0.17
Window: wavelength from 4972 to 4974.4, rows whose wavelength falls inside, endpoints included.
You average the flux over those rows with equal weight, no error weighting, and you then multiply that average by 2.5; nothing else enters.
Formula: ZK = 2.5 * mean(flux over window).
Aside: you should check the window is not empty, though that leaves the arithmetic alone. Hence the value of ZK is 9.5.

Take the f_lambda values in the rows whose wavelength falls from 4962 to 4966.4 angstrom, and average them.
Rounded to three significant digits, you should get 3.64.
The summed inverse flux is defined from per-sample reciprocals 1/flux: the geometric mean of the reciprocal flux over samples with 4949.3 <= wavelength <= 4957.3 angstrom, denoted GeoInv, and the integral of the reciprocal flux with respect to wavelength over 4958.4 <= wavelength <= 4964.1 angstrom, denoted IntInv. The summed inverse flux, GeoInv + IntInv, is 1.9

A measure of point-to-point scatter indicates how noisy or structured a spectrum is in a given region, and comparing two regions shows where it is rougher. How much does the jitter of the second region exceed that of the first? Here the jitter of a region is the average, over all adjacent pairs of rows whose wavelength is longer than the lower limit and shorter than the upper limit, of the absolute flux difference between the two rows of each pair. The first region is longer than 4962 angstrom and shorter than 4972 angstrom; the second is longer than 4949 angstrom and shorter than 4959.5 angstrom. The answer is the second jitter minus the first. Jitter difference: 0.13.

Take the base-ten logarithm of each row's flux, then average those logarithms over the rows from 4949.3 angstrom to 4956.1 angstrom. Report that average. 0.557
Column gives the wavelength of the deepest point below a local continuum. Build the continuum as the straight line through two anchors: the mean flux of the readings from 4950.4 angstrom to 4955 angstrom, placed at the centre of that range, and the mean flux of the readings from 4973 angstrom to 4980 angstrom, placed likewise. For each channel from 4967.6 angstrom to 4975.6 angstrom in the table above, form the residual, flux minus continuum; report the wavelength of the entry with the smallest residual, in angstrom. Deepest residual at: 4968.13 angstrom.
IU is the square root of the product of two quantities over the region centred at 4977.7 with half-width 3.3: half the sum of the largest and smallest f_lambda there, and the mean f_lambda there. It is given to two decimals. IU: 3.45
